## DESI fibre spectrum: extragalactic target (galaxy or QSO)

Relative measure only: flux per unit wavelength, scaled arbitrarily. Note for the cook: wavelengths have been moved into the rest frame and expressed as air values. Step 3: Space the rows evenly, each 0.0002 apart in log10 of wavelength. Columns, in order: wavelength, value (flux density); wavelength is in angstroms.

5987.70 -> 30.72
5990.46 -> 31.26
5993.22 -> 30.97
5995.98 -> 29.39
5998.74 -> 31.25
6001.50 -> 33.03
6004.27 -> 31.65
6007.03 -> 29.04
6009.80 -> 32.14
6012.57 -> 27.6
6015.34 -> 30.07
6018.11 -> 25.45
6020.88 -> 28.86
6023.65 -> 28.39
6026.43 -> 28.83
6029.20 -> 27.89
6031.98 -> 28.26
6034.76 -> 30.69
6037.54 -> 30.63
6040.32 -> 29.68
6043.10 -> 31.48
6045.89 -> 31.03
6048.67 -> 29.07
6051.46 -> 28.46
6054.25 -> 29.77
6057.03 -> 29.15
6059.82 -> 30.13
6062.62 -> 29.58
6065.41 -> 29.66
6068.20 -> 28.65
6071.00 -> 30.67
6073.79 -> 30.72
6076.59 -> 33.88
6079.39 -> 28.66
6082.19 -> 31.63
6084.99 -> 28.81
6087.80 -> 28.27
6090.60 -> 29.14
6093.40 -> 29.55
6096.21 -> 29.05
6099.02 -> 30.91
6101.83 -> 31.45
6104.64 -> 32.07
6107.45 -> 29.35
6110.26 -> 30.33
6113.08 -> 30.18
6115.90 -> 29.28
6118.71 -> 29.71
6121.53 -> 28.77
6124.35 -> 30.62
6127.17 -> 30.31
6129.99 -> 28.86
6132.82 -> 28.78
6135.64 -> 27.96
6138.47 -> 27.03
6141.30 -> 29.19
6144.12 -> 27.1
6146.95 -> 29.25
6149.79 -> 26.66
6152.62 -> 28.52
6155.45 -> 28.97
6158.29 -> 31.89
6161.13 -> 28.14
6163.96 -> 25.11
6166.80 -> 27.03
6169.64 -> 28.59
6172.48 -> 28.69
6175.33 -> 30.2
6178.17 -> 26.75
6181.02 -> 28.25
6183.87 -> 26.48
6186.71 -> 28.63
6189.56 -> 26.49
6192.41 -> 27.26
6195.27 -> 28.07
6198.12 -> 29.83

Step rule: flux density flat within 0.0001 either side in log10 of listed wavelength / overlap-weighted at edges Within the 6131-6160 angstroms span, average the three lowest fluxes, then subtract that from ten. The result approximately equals -16.9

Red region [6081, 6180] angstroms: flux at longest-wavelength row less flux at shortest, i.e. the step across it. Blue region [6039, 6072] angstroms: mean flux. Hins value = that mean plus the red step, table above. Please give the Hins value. 24.9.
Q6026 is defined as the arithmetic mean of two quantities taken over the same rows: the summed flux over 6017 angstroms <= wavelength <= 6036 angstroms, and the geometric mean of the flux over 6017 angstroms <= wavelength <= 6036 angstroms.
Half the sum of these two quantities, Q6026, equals 113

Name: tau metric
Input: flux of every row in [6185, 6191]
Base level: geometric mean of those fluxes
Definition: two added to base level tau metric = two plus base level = 29.5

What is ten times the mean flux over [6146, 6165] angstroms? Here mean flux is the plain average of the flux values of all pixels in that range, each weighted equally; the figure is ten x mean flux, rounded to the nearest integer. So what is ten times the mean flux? 284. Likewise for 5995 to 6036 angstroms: 295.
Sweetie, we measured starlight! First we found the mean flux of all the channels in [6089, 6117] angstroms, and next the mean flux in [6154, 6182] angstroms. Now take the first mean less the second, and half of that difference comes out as 0.88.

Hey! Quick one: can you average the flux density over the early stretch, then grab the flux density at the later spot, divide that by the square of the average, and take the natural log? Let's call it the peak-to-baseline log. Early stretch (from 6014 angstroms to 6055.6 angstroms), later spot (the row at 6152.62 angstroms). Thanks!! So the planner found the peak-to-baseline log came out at -3.40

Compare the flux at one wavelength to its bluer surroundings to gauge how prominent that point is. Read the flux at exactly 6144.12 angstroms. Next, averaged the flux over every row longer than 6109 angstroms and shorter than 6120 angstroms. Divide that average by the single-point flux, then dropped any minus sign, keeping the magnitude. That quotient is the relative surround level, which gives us 1.10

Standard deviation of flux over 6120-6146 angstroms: 1.2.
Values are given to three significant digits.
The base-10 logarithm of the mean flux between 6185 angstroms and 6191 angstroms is 1.44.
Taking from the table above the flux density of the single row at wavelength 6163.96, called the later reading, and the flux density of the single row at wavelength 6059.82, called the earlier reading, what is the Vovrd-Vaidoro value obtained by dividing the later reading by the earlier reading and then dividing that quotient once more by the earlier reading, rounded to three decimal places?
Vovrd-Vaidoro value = 0.028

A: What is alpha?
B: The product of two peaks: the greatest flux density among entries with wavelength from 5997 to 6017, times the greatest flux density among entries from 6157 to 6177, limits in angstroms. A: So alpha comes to 1053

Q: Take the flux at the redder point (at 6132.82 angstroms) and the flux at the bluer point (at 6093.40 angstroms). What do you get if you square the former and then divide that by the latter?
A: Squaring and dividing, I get 28.0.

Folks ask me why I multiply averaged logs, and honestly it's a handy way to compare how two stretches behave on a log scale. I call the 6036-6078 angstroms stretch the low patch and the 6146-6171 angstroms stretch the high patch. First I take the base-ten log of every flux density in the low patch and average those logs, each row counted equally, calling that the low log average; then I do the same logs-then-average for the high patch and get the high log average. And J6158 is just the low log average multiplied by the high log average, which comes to 2.14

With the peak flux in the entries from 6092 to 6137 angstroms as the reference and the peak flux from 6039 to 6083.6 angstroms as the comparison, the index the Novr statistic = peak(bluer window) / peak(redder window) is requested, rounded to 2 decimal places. 1.06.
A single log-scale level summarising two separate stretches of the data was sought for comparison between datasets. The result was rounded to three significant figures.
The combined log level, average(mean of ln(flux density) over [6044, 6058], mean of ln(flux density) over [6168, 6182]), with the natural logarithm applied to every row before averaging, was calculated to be 3.37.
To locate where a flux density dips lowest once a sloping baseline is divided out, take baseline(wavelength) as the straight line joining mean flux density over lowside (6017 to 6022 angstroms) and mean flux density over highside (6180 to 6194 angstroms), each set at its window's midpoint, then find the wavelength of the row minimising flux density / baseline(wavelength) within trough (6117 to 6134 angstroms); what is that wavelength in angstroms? 6132.82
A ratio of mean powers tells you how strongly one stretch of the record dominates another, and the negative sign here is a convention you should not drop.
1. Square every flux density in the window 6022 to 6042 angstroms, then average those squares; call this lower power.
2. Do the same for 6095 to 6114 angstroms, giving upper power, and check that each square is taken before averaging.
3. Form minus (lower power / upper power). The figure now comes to -0.92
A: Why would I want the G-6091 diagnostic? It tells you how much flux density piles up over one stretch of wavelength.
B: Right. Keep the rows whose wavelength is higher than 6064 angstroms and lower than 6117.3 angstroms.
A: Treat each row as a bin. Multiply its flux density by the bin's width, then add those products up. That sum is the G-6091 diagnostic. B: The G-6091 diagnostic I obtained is 1605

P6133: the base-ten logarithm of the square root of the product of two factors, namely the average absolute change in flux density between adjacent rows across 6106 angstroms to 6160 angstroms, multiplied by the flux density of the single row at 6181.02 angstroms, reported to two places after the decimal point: 0.78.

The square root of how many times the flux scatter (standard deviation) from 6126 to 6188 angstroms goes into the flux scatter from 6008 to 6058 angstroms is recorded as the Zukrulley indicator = 1.03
